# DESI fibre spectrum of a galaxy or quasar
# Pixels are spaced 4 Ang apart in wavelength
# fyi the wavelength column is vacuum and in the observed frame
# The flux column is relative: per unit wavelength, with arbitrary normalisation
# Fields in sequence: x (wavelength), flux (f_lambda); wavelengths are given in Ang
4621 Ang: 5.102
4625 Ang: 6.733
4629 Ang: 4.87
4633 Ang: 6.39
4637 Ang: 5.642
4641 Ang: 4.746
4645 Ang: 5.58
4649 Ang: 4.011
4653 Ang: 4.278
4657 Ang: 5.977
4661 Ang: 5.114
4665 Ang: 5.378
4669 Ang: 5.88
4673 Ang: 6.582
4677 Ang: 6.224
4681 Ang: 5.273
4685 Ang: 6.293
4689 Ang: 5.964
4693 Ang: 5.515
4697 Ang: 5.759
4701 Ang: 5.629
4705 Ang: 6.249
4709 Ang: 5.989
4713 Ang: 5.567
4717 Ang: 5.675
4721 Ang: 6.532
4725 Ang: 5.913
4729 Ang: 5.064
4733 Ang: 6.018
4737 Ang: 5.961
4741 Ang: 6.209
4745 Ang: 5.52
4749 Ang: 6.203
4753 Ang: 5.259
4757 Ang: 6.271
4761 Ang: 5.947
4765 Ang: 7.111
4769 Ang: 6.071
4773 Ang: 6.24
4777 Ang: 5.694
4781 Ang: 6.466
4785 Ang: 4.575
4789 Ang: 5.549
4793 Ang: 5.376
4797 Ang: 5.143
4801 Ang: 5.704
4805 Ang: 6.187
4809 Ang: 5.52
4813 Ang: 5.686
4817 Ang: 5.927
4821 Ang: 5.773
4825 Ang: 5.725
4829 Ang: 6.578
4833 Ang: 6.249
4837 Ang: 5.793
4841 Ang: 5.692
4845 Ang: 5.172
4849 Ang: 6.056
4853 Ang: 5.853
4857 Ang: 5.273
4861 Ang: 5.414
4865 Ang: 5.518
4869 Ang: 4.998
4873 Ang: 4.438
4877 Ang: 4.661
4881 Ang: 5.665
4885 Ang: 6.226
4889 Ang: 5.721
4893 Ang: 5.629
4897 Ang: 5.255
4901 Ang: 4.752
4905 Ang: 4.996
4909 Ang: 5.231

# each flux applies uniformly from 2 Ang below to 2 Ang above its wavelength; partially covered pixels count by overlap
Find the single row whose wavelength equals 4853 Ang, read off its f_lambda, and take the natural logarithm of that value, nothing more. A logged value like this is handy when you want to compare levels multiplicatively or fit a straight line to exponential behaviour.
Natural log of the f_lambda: 1.77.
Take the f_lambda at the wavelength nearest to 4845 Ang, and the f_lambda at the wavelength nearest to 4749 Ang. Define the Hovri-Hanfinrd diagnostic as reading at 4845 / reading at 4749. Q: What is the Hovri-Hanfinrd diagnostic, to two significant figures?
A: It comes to 0.83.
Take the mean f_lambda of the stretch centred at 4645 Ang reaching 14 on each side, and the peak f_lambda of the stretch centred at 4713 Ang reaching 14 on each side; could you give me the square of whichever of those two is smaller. 27.4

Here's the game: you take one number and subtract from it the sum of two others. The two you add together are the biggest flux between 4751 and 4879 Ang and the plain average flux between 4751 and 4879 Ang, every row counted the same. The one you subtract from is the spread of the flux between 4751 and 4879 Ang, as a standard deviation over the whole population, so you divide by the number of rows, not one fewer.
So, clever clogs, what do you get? -12.2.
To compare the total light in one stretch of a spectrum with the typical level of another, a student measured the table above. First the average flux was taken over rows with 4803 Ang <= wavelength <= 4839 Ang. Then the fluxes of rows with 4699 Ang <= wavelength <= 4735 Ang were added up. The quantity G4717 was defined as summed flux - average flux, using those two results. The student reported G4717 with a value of 46.7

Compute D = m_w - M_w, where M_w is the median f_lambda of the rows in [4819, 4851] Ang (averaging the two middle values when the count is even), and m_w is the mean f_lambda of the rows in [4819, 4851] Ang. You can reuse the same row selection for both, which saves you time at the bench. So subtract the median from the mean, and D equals 0.10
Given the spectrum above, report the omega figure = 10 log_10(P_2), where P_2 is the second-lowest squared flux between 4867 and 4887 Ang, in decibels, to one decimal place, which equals 13.4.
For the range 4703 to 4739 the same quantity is 14.9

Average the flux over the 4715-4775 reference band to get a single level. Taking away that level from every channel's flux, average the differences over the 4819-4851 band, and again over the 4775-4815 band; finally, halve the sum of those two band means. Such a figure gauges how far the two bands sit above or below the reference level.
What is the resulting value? -0.26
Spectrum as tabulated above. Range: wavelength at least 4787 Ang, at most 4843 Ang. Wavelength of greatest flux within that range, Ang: 4829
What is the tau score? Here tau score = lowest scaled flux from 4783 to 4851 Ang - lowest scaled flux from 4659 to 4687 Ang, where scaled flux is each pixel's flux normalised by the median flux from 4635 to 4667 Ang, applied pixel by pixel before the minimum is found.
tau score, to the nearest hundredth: -0.10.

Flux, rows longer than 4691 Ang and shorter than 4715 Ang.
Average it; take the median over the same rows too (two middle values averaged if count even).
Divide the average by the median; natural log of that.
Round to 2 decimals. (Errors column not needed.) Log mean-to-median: 0.02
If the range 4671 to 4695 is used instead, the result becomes -0.02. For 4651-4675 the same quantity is -0.02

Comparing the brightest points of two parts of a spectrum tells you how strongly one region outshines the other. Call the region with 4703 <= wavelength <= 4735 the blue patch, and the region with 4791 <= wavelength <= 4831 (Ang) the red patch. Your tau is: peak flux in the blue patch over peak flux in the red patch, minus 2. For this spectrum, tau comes -1.01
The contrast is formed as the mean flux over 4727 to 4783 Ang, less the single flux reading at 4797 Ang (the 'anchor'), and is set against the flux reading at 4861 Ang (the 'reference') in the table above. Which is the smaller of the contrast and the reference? 0.86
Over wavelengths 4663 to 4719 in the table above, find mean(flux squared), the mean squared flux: 34.4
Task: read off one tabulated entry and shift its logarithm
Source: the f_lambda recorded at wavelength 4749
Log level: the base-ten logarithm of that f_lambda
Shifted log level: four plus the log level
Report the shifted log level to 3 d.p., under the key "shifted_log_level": 4.793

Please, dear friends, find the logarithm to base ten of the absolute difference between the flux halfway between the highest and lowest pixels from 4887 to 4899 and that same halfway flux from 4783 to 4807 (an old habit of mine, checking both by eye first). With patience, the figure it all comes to -1.0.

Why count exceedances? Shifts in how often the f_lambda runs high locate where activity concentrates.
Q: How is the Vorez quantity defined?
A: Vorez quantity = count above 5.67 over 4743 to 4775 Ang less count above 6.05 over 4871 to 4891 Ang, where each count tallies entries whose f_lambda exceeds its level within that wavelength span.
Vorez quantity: 5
